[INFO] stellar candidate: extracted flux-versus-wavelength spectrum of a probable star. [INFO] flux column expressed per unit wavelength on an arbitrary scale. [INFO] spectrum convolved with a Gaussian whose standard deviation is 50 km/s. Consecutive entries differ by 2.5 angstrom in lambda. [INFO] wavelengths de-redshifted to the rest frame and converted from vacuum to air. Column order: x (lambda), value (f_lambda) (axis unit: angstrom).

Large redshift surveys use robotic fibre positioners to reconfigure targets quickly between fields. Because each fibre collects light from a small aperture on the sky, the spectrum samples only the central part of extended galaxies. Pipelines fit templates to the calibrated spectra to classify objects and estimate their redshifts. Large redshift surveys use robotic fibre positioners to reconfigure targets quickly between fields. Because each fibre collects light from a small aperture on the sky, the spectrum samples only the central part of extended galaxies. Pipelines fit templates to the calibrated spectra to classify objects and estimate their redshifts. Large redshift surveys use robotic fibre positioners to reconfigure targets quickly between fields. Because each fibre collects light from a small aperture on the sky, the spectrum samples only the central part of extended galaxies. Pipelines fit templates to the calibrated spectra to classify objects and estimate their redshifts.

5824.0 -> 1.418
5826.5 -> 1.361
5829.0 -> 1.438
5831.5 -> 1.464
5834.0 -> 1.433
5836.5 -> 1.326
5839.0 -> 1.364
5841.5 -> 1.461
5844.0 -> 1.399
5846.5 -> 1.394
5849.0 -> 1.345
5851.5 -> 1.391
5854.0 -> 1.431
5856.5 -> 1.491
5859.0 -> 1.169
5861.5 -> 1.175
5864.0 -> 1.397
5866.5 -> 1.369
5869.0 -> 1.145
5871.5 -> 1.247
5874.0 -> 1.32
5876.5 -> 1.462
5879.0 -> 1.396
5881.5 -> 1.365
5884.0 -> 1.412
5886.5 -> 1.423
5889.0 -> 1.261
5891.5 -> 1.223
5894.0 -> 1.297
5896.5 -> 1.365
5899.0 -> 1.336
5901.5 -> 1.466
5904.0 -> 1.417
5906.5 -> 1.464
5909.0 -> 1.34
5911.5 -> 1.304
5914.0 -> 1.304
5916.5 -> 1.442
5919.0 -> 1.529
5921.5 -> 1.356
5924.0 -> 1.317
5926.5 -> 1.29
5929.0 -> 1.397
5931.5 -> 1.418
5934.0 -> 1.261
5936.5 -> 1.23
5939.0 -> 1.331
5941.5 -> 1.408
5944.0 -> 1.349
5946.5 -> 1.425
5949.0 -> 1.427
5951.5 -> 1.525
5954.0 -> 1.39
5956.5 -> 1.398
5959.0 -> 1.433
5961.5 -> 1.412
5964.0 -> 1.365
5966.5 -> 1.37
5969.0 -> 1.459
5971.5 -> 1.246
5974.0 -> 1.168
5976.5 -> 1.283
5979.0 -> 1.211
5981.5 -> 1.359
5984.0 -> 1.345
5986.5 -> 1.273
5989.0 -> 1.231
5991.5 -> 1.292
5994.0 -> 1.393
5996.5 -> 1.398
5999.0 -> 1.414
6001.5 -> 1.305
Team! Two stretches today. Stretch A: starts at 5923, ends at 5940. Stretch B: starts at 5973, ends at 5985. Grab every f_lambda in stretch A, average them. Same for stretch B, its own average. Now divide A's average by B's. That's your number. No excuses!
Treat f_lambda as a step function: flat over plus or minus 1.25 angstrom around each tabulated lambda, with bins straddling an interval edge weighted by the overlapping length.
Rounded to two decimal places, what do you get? 1.04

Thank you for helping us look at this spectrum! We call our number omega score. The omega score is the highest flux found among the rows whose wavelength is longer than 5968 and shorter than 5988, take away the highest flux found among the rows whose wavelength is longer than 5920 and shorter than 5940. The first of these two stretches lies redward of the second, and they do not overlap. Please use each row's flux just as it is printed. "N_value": 0.041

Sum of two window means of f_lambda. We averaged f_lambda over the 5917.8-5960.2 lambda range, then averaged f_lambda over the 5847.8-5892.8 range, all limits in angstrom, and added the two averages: 2.716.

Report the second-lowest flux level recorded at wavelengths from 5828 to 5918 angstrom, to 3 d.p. 1.169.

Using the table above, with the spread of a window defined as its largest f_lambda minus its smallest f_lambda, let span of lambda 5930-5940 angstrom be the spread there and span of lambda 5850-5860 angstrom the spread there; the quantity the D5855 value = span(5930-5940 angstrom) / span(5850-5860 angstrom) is 0.6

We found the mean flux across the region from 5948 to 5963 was 1.43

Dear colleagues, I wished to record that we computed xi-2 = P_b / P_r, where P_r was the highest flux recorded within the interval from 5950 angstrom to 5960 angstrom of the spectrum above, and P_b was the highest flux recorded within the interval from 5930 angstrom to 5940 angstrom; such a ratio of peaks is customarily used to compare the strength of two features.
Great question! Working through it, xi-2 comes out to 0.93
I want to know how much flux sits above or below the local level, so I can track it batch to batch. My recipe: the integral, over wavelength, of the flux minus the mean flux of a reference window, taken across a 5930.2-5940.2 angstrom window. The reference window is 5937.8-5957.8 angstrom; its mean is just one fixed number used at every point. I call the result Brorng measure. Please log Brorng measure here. -1.0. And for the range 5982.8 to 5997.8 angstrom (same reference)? -1.3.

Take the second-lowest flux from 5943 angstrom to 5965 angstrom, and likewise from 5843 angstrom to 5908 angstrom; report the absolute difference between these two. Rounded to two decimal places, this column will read 0.20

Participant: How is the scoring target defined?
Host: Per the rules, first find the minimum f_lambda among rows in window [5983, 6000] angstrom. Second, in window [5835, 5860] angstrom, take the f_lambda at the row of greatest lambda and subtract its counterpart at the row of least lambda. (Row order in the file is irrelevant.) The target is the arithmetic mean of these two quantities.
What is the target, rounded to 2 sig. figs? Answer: 0.54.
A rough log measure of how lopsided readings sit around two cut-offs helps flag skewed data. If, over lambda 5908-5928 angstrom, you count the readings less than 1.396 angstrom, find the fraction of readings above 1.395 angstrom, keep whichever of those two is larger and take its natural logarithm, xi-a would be 1.79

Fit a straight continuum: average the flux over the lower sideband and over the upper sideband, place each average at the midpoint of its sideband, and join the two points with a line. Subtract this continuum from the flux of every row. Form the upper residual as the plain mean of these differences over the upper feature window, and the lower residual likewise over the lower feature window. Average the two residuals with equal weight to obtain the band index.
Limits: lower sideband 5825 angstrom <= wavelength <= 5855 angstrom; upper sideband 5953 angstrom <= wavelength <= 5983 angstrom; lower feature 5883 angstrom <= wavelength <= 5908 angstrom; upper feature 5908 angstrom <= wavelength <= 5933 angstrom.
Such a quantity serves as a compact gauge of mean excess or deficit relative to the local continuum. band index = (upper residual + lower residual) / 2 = 0.00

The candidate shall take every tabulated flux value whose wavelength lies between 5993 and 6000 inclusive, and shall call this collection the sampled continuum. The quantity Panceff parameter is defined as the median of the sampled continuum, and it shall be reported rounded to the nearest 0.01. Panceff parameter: 1.40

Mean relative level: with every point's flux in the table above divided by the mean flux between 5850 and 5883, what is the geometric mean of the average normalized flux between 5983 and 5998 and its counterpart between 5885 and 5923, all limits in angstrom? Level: 1.01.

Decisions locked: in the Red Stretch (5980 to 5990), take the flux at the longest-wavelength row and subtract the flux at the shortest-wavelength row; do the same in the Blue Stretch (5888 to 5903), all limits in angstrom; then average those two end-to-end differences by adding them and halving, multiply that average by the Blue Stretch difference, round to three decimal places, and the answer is 0.008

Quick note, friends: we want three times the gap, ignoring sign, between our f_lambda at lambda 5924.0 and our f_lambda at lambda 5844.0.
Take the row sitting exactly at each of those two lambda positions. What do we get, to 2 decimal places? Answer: 0.25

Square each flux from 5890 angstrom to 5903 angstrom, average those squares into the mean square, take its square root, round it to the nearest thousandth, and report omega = 1.340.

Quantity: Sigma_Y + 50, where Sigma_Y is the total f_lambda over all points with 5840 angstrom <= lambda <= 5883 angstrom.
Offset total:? 73.0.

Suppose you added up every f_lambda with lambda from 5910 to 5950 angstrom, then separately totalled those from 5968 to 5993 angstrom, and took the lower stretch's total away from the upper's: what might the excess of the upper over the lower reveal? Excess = -8.9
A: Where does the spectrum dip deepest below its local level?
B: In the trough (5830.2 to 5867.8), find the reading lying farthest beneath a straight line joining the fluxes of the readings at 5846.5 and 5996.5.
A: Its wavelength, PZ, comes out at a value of 5859.0 angstrom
